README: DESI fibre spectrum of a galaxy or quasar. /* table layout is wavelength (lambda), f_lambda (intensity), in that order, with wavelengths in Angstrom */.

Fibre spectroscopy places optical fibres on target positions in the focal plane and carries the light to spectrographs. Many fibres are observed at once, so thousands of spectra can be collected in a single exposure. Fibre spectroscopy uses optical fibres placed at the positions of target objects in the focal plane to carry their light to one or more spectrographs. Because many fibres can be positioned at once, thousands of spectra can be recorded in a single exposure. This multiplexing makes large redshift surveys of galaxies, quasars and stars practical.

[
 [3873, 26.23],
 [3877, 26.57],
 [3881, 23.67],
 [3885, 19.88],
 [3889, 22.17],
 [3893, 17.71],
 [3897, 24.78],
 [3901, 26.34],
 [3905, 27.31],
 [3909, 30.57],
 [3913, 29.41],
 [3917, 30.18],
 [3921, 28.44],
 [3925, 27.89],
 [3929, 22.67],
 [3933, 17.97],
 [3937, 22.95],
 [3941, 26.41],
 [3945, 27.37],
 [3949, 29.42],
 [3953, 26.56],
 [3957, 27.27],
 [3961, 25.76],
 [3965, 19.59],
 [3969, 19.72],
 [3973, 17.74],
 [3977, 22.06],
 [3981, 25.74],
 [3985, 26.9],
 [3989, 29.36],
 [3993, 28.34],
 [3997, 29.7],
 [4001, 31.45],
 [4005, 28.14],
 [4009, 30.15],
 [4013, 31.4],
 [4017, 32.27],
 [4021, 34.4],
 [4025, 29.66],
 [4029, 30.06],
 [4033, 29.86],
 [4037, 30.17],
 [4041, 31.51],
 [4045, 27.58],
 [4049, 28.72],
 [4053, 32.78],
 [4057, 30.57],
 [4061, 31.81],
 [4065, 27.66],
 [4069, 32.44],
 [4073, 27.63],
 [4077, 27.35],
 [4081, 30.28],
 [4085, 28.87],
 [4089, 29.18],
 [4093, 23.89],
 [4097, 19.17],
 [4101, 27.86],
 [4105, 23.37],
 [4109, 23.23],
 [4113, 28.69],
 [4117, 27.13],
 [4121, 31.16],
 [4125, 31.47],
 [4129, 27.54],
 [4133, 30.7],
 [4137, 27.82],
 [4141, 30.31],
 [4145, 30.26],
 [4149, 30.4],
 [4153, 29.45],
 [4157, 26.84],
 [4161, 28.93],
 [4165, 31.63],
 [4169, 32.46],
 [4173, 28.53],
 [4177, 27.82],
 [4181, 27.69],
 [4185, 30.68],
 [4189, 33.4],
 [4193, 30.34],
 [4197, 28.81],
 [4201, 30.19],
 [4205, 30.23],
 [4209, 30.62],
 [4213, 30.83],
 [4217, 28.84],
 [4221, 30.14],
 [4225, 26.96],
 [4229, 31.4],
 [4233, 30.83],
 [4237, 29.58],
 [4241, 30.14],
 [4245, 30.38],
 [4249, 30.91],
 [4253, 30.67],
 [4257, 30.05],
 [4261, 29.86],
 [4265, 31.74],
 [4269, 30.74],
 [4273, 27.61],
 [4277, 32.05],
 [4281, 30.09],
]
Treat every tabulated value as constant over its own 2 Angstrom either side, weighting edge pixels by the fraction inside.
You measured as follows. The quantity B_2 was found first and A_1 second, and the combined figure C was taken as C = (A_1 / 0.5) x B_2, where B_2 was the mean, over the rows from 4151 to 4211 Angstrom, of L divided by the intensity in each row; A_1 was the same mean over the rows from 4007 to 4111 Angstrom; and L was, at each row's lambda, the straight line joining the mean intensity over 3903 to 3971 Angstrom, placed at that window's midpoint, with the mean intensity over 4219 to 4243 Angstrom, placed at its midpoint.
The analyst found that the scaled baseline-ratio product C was 1.90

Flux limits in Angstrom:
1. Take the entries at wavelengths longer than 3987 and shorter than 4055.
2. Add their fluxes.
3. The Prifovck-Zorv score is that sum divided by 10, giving 52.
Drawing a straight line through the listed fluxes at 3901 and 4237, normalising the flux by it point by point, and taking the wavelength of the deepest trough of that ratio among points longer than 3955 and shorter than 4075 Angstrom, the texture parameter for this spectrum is 3973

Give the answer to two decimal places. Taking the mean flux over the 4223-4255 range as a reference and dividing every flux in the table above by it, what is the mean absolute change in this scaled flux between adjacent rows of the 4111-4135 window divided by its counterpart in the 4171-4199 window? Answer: 1.40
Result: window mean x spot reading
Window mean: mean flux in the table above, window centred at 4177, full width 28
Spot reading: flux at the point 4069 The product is 983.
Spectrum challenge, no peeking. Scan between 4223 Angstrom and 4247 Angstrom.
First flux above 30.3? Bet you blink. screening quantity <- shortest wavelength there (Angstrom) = 4229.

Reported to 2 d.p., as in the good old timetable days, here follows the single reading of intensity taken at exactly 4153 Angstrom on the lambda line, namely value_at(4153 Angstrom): 29.45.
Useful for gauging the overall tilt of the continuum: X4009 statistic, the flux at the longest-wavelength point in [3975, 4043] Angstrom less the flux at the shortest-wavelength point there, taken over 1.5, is 6.3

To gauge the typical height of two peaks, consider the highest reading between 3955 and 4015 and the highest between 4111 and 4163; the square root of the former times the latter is 31.5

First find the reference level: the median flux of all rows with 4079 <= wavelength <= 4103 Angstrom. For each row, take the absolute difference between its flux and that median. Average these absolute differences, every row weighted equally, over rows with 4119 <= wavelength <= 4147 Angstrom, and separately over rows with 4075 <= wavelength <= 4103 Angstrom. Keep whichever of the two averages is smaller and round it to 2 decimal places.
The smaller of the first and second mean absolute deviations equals 1.92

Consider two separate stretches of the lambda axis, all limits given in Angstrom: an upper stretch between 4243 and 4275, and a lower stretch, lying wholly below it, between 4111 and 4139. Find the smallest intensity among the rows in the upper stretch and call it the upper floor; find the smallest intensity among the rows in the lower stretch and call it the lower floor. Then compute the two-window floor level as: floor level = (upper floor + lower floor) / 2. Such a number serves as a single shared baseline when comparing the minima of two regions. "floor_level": 27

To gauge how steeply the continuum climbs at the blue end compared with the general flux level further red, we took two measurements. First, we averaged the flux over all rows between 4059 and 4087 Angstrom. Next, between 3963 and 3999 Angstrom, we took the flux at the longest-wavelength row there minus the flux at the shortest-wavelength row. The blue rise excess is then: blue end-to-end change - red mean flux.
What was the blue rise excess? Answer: -19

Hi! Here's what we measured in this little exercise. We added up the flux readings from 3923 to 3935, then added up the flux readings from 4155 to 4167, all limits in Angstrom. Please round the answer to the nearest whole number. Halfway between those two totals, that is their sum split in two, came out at 78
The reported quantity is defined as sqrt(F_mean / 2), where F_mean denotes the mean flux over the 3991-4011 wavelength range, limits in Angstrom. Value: 3.844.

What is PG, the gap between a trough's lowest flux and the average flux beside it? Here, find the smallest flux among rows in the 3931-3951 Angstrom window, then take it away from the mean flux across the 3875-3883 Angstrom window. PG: 7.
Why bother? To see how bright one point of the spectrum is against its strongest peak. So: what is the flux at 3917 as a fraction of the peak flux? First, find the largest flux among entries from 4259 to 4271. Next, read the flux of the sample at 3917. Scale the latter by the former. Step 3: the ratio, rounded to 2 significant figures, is 0.95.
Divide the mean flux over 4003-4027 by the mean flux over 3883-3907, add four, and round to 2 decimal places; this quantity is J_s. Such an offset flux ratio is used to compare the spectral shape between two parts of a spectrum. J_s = 5.35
